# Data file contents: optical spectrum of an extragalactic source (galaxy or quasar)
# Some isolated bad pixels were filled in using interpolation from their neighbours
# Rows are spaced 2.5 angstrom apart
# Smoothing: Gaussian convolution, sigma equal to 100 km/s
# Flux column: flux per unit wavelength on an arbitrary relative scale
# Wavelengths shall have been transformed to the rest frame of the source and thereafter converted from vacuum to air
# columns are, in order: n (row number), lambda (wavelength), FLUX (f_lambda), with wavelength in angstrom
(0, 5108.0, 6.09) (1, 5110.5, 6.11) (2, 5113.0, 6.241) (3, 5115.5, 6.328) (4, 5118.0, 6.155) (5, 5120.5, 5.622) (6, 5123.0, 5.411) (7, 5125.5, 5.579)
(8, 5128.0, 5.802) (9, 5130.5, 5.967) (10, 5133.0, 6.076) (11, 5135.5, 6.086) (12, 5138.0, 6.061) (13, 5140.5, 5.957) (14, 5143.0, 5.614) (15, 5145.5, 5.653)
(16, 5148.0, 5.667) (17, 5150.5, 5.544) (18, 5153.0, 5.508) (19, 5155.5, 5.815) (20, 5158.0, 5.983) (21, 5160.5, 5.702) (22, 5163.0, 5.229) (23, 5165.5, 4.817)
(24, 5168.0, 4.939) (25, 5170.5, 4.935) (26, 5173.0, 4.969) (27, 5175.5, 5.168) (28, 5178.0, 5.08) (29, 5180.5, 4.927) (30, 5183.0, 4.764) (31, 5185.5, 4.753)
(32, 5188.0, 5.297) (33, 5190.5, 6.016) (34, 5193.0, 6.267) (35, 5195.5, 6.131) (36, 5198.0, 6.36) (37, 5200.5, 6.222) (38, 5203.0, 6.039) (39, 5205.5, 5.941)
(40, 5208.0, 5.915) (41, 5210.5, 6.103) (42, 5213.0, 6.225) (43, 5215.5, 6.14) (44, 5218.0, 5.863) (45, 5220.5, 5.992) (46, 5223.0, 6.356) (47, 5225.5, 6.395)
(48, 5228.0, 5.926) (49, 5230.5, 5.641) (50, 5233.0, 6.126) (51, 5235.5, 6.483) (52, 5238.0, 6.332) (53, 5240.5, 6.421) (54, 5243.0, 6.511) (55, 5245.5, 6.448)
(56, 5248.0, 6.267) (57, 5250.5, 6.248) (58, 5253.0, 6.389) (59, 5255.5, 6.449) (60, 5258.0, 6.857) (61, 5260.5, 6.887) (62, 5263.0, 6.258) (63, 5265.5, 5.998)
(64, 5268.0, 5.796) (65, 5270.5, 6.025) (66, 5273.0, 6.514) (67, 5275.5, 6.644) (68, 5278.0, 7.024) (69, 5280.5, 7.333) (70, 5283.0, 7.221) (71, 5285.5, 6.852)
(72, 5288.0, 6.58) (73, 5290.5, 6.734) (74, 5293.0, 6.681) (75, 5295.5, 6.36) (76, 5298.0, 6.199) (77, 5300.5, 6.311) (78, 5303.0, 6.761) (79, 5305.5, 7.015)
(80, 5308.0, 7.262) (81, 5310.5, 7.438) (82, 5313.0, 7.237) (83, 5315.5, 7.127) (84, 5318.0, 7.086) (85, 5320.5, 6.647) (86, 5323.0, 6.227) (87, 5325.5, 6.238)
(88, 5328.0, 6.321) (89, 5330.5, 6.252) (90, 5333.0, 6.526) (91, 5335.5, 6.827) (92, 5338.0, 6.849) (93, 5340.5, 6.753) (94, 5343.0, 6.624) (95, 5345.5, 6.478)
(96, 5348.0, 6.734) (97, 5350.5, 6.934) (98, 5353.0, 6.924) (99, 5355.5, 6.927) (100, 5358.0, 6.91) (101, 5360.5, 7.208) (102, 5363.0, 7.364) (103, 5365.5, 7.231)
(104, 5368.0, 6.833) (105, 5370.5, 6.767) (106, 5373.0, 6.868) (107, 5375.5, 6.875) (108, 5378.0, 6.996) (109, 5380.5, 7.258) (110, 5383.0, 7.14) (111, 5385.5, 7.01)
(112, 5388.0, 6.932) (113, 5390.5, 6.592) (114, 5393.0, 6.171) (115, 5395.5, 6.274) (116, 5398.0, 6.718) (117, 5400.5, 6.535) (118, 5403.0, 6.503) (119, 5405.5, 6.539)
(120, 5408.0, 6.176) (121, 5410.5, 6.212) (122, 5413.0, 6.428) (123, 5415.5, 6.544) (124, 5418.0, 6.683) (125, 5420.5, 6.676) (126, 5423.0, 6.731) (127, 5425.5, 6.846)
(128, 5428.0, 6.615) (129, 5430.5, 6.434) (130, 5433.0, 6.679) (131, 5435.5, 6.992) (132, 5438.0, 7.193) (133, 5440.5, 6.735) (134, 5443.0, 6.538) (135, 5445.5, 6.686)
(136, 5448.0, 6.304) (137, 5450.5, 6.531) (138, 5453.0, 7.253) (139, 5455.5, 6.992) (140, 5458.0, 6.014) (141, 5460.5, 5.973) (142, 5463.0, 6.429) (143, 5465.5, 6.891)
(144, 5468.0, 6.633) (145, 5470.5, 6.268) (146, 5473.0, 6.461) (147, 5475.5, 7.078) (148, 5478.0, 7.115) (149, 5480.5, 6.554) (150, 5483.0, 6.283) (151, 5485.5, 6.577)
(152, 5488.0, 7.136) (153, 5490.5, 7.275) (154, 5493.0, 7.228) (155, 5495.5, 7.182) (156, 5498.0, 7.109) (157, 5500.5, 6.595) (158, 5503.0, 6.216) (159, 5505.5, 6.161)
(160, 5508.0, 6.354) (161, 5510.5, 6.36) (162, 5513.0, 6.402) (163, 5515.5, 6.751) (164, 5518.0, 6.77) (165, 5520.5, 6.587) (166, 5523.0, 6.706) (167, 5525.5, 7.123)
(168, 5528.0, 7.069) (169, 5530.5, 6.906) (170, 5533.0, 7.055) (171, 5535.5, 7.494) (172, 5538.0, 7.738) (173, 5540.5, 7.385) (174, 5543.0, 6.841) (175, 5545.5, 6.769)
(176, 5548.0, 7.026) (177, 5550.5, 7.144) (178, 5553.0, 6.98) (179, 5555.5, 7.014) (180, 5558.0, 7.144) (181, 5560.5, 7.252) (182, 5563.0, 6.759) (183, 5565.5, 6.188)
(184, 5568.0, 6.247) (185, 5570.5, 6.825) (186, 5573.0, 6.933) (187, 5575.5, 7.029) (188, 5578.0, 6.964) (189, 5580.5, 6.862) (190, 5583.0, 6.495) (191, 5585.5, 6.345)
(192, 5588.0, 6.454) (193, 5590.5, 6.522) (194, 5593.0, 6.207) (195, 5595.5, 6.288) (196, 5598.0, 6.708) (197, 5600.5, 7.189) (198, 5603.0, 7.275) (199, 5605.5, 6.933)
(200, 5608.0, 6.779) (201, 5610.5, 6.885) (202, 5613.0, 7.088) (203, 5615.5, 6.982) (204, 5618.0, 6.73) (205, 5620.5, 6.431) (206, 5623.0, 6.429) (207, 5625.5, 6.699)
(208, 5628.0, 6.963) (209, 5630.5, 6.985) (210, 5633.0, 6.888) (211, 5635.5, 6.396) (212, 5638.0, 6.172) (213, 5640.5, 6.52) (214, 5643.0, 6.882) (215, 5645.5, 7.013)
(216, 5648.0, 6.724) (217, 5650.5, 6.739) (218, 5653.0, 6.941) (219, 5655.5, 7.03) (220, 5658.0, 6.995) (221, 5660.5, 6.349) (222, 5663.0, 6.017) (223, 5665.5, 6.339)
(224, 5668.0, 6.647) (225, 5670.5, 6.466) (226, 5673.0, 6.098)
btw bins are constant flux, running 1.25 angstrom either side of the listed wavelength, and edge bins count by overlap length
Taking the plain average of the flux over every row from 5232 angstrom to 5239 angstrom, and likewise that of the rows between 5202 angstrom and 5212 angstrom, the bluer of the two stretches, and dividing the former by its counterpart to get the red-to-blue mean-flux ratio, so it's 1.05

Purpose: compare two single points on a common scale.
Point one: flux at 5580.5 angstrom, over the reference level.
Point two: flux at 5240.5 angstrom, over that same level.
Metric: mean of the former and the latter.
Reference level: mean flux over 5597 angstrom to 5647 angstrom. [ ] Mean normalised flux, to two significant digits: 0.98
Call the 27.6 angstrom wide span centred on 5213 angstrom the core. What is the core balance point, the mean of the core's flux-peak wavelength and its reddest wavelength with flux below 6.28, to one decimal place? 5223.0 angstrom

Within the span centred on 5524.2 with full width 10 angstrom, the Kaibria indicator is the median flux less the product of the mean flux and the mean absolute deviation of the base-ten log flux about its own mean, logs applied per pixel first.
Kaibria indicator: 6.79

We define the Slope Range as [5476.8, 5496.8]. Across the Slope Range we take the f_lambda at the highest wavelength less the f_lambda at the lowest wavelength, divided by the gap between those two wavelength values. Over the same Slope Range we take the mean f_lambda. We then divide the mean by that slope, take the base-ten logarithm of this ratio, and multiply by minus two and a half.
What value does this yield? -8.1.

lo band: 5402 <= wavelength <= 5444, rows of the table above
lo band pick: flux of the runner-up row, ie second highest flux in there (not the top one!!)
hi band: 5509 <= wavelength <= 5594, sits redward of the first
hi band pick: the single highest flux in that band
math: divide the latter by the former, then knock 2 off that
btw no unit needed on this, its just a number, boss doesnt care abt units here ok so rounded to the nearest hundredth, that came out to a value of -0.89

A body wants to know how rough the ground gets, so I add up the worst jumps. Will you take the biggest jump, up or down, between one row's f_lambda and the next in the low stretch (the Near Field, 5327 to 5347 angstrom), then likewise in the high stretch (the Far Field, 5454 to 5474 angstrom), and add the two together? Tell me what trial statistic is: 1.3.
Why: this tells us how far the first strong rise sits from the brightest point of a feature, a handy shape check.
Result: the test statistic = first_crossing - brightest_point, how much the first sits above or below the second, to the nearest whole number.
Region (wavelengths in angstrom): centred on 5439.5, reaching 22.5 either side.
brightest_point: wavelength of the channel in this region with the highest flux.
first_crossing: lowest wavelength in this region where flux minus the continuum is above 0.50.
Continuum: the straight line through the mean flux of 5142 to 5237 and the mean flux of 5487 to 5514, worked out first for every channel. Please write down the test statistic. -15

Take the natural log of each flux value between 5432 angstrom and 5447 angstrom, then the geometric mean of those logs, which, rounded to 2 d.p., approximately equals 1.92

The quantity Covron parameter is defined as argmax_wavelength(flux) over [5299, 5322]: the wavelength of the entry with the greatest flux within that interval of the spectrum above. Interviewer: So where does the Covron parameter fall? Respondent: 5310.5 angstrom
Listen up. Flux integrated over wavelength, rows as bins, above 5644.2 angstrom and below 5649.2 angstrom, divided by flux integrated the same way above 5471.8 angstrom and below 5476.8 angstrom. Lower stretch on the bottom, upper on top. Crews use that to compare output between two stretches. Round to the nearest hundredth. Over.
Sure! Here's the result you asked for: 1.01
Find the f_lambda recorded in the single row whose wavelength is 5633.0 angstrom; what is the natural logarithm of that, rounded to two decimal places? 1.93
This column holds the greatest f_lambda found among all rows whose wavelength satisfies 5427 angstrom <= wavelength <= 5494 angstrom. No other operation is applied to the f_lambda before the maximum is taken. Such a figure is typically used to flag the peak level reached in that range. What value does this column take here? 7.275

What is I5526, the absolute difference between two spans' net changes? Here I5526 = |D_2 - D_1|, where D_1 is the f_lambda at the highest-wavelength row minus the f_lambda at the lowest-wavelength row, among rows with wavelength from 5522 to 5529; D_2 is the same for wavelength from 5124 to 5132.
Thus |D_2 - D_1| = 0.0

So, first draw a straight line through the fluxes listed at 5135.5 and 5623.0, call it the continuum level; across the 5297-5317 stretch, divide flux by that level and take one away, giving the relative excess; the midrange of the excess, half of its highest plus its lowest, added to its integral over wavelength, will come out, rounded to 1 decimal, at 2.4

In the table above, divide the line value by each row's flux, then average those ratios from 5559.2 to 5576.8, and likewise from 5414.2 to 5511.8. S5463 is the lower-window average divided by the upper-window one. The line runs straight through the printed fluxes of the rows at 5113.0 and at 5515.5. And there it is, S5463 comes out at 0.991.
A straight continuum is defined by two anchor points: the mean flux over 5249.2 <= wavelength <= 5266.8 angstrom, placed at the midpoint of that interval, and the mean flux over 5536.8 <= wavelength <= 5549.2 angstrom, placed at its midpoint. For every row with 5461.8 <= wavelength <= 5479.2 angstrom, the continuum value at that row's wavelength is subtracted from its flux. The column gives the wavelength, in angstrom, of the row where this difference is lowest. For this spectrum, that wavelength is 5470.5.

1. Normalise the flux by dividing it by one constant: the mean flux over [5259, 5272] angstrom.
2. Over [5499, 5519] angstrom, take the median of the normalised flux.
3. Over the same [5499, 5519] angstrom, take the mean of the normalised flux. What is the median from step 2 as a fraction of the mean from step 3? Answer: 0.99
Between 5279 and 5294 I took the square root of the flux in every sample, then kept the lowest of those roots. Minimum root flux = 2.57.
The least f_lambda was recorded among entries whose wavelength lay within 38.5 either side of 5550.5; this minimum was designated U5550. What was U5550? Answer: 6.188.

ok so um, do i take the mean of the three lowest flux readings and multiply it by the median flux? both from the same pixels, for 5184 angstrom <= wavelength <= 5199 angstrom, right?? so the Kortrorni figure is 32.5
